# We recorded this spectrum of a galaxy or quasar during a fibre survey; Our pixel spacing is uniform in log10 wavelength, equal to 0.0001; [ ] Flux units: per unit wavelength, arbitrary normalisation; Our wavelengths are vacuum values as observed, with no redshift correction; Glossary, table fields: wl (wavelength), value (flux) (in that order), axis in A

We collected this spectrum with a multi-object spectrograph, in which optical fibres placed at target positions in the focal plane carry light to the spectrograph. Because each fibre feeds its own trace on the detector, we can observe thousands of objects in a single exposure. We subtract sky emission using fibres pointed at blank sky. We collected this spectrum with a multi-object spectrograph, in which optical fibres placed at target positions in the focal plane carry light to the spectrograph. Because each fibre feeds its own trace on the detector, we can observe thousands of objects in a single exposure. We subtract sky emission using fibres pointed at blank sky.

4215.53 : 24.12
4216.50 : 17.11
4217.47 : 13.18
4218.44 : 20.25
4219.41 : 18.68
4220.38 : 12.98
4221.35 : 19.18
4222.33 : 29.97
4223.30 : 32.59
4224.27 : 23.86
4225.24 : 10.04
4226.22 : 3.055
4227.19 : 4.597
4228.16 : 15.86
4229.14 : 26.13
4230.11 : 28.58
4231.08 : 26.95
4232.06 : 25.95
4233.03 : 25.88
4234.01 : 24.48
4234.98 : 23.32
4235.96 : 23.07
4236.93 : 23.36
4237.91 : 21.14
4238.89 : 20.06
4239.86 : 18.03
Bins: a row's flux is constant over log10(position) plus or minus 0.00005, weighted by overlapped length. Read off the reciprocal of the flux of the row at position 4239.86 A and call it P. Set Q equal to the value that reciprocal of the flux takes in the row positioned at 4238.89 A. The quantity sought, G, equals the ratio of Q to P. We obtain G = 0.9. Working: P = 0.055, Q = 0.050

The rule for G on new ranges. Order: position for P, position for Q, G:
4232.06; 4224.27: 1.1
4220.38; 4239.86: 0.7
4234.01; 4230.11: 0.9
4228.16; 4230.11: 0.6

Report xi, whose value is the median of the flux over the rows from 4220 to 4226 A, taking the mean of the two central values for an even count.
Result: 22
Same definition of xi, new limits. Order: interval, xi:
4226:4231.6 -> 21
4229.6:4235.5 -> 26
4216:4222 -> 18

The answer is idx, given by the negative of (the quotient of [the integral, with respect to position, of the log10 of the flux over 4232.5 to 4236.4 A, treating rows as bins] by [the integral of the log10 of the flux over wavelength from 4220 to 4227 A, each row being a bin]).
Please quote -0.7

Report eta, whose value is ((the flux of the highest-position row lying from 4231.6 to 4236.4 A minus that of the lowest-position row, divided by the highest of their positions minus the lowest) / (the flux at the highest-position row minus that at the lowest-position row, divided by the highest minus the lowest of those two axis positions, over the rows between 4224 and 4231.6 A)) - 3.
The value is -4.6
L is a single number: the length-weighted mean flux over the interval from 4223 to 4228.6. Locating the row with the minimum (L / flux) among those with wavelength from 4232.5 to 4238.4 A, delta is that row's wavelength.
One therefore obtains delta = 4233.03 A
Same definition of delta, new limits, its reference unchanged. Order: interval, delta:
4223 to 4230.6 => 4223.30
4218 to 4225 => 4223.30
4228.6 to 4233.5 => 4230.11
